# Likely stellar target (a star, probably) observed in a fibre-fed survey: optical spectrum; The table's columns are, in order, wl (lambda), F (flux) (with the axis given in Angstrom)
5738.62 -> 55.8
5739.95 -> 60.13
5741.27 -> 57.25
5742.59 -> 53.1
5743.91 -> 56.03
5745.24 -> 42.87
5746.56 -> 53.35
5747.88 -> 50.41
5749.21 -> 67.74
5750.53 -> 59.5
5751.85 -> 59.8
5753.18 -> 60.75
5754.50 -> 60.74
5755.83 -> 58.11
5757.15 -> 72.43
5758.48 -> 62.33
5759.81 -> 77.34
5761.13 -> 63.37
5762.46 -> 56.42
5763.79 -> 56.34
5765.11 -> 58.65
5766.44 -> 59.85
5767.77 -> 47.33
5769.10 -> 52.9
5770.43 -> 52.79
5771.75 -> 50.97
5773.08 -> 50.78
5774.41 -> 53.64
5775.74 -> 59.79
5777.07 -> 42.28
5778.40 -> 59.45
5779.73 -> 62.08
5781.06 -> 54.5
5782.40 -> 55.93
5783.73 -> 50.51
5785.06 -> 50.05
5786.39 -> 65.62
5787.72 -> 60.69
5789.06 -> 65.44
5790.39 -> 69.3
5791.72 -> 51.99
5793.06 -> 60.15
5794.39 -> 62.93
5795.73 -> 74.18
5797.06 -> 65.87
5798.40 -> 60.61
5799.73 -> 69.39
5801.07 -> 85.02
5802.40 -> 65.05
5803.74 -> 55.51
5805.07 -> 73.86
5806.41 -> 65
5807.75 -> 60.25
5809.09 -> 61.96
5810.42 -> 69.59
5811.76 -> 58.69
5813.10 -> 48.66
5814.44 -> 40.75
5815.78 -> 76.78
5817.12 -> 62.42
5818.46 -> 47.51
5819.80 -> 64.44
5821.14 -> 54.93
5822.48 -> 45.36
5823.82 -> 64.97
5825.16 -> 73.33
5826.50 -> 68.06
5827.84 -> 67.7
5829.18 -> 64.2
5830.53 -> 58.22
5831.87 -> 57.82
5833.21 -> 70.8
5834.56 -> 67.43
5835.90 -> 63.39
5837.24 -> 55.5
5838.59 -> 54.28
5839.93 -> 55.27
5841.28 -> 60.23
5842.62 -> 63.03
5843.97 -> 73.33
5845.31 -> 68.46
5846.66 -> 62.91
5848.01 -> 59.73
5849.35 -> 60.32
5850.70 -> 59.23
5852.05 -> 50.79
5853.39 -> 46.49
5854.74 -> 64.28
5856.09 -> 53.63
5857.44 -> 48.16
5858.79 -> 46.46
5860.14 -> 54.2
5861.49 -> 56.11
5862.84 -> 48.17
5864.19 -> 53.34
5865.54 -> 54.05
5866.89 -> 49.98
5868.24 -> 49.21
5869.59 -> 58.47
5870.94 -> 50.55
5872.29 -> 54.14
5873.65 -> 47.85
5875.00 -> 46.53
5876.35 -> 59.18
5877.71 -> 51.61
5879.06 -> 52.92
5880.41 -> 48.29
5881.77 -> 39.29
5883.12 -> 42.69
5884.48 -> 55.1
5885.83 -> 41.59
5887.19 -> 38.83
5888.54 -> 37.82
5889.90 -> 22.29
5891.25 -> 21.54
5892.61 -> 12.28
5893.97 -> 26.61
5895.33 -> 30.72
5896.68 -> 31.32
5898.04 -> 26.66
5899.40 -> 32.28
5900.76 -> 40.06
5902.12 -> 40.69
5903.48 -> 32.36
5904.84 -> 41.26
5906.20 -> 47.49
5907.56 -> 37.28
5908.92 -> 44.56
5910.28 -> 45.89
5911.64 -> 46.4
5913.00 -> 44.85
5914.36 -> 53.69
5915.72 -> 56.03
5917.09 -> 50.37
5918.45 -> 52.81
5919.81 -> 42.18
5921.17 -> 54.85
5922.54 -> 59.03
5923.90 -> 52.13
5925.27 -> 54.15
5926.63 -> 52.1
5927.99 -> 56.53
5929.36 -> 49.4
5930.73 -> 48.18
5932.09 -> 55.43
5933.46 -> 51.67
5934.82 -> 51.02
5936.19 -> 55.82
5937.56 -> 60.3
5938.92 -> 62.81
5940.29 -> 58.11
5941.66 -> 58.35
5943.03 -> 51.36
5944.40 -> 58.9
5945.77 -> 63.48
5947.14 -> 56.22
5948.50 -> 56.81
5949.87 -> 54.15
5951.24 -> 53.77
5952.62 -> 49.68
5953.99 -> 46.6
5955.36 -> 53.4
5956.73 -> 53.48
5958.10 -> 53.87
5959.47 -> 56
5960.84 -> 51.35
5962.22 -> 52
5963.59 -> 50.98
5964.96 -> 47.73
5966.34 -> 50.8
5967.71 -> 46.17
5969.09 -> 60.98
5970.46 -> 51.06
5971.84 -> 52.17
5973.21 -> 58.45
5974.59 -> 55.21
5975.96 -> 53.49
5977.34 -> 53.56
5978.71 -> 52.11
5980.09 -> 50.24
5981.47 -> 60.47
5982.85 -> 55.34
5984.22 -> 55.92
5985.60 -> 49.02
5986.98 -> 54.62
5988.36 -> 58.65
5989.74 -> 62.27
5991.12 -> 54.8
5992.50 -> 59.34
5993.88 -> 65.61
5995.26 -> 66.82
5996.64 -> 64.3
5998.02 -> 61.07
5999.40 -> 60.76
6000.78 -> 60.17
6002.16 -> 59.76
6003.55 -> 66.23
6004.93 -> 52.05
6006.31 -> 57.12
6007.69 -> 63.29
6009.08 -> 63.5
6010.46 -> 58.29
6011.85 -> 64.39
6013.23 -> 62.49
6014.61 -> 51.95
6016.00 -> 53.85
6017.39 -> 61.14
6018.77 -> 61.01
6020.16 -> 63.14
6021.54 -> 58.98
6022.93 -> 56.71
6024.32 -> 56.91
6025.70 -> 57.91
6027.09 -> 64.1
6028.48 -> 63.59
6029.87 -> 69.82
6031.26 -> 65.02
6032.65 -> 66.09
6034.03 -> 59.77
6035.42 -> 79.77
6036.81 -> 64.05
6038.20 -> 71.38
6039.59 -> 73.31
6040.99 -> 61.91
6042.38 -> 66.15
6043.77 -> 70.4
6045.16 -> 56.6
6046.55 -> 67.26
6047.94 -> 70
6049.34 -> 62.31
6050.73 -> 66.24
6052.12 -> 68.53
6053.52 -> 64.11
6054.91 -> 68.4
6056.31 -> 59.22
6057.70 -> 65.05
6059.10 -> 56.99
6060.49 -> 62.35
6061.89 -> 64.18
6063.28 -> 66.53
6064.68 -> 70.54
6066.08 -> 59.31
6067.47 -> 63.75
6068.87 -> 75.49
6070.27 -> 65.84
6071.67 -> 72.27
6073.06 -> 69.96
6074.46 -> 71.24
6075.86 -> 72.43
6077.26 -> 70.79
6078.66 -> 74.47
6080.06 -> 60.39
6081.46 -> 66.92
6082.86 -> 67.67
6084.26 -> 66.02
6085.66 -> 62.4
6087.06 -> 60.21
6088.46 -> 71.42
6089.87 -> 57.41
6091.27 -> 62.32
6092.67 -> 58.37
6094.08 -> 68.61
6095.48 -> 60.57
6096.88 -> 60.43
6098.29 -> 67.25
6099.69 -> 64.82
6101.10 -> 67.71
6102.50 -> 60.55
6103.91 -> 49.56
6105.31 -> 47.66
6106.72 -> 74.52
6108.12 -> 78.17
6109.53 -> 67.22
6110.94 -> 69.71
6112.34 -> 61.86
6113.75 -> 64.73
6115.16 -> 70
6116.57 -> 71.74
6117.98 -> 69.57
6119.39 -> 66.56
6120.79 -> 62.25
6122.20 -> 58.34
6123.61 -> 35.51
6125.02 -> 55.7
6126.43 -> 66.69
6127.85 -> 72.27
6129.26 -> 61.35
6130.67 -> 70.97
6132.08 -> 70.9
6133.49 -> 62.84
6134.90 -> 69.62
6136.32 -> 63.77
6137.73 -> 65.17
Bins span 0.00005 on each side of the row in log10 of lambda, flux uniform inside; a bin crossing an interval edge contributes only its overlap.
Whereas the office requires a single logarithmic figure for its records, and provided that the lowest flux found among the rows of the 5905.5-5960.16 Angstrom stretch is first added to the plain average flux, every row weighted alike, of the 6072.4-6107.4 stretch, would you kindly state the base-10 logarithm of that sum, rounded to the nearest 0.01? 2.01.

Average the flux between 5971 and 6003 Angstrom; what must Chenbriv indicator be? 58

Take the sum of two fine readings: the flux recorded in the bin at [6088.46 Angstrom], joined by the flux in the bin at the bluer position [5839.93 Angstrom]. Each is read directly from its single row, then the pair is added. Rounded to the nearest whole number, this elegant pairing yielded 127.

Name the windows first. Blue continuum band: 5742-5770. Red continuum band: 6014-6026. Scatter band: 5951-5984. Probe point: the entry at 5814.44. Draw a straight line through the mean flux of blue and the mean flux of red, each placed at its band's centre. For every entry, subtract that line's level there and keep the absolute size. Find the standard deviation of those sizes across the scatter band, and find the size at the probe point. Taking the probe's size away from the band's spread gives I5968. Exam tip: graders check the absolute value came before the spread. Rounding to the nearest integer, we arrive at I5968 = -15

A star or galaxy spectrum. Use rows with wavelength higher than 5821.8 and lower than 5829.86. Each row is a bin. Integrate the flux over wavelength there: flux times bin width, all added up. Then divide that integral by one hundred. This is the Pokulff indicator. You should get 5.15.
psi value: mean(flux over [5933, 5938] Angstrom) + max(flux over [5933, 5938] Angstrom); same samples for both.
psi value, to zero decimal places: 115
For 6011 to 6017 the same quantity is 123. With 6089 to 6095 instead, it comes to 130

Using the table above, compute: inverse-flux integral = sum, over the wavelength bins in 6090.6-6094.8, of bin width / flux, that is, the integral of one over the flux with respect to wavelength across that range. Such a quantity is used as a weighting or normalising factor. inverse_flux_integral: 0.07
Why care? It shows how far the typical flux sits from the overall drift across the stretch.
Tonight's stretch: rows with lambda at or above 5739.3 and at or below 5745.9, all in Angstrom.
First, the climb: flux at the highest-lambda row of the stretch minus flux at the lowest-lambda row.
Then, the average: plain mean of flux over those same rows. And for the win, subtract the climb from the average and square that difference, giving 5060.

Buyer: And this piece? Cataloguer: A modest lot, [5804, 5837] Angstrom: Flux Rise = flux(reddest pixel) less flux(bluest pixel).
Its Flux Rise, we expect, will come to -10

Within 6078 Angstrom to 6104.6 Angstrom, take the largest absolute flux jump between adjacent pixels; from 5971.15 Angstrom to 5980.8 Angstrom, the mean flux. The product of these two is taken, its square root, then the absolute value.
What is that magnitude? 27.5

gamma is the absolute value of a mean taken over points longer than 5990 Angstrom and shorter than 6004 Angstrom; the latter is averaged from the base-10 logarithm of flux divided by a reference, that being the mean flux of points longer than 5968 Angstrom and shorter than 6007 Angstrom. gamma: 0.031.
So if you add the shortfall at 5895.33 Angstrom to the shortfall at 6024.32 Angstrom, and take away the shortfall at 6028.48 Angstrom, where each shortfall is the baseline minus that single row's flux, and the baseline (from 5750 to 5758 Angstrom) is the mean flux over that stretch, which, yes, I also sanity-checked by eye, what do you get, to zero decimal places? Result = 38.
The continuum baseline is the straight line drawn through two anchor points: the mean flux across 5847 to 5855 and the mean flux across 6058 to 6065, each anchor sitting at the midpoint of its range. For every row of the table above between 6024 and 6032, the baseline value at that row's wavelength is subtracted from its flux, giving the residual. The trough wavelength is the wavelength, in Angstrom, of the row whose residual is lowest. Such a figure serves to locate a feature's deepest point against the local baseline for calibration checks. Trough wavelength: 6024.32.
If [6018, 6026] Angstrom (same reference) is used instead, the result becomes 6022.93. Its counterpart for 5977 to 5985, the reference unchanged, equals 5980.09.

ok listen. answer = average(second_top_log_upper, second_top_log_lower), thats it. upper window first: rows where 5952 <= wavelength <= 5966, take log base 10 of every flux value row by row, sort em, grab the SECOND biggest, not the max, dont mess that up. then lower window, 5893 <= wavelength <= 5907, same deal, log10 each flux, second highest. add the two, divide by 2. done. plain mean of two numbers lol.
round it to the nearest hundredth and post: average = 1.67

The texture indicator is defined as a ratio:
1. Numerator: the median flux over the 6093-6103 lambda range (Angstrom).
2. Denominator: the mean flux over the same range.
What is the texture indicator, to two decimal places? 1.01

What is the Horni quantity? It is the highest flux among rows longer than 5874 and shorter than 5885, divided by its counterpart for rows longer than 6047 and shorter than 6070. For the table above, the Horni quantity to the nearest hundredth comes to 0.78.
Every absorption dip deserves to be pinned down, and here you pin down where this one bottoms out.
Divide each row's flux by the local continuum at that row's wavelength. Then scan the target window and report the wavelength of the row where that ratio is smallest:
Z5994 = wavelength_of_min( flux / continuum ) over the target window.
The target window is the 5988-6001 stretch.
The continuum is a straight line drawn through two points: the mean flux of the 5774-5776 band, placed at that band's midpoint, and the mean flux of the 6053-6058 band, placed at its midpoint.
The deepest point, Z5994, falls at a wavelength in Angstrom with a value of 5991.12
